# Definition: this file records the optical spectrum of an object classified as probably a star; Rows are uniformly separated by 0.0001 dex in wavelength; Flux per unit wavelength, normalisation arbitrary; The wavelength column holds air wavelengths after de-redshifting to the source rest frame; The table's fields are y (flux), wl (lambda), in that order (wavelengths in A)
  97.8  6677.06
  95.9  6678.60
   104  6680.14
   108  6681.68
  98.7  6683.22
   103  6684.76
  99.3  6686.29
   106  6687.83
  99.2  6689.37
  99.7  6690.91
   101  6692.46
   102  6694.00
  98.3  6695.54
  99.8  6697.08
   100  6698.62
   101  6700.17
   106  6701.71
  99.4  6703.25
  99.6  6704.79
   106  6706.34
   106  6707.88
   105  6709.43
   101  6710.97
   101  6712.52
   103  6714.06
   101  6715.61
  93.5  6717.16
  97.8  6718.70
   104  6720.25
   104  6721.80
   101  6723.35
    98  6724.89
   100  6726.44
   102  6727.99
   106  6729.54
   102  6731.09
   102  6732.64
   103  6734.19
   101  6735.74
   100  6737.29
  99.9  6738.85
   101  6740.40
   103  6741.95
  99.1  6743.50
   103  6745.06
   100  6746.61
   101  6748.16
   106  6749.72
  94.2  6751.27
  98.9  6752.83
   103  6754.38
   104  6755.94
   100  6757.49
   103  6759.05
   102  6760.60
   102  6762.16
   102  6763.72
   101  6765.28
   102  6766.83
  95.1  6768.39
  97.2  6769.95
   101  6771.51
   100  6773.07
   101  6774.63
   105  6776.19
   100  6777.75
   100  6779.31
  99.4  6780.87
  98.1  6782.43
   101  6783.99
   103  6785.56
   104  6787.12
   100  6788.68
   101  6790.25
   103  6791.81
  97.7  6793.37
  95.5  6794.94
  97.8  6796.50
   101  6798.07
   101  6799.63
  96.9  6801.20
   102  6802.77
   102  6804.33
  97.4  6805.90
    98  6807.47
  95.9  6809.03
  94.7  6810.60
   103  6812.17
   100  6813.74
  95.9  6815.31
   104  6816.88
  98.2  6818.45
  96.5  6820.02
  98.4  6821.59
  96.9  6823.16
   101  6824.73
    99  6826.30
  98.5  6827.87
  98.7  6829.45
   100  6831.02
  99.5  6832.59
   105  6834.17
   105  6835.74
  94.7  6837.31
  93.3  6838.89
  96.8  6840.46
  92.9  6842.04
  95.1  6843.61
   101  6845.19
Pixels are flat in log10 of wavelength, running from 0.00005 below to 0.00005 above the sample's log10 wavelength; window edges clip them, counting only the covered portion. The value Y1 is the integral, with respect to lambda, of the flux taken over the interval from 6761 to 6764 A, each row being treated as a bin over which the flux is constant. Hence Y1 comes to 305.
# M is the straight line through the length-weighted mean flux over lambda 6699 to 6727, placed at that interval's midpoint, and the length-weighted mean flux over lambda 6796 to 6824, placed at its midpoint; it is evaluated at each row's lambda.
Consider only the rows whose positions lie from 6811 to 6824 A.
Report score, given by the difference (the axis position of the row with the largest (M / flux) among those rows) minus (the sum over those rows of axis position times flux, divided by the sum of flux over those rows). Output -2.3 A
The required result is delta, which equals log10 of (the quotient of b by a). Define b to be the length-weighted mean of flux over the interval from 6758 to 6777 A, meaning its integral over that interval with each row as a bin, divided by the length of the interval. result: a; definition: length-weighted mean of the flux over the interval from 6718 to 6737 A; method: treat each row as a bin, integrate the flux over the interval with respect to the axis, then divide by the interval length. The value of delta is -0.003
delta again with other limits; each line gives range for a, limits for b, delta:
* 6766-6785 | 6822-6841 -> -0.004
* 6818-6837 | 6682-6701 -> 0.005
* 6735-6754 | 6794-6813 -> -0.008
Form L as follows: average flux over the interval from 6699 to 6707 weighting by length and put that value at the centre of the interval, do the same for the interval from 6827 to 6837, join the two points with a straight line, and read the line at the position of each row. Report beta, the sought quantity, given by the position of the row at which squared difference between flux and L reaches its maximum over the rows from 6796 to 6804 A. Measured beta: 6801.20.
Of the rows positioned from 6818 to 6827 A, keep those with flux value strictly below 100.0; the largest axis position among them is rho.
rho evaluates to 6826.30 A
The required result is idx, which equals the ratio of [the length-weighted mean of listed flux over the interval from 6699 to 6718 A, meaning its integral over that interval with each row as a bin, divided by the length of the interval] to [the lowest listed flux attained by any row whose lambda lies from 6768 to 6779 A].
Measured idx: 1.07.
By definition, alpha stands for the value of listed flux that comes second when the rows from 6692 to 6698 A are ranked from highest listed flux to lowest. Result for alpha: 101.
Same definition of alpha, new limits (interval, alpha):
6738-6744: 101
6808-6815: 100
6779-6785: 100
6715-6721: 101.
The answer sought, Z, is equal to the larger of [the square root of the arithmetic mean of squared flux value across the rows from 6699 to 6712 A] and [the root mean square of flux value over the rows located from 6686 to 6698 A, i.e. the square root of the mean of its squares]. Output 103.0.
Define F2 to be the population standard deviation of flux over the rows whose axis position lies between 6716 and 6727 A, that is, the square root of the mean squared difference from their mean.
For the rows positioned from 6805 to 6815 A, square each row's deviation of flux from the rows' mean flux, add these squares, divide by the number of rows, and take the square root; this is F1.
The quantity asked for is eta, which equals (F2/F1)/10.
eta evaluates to 0.13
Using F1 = 2.7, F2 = 3.5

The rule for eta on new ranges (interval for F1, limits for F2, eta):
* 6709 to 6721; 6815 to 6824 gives 0.08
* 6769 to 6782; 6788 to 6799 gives 0.12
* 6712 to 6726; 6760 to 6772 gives 0.08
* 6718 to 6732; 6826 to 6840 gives 0.14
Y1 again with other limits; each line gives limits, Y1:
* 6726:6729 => 304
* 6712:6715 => 306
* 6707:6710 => 317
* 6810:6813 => 297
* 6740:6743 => 306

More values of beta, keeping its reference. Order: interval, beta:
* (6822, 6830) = 6823.16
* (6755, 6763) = 6755.94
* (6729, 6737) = 6729.54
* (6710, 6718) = 6717.16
